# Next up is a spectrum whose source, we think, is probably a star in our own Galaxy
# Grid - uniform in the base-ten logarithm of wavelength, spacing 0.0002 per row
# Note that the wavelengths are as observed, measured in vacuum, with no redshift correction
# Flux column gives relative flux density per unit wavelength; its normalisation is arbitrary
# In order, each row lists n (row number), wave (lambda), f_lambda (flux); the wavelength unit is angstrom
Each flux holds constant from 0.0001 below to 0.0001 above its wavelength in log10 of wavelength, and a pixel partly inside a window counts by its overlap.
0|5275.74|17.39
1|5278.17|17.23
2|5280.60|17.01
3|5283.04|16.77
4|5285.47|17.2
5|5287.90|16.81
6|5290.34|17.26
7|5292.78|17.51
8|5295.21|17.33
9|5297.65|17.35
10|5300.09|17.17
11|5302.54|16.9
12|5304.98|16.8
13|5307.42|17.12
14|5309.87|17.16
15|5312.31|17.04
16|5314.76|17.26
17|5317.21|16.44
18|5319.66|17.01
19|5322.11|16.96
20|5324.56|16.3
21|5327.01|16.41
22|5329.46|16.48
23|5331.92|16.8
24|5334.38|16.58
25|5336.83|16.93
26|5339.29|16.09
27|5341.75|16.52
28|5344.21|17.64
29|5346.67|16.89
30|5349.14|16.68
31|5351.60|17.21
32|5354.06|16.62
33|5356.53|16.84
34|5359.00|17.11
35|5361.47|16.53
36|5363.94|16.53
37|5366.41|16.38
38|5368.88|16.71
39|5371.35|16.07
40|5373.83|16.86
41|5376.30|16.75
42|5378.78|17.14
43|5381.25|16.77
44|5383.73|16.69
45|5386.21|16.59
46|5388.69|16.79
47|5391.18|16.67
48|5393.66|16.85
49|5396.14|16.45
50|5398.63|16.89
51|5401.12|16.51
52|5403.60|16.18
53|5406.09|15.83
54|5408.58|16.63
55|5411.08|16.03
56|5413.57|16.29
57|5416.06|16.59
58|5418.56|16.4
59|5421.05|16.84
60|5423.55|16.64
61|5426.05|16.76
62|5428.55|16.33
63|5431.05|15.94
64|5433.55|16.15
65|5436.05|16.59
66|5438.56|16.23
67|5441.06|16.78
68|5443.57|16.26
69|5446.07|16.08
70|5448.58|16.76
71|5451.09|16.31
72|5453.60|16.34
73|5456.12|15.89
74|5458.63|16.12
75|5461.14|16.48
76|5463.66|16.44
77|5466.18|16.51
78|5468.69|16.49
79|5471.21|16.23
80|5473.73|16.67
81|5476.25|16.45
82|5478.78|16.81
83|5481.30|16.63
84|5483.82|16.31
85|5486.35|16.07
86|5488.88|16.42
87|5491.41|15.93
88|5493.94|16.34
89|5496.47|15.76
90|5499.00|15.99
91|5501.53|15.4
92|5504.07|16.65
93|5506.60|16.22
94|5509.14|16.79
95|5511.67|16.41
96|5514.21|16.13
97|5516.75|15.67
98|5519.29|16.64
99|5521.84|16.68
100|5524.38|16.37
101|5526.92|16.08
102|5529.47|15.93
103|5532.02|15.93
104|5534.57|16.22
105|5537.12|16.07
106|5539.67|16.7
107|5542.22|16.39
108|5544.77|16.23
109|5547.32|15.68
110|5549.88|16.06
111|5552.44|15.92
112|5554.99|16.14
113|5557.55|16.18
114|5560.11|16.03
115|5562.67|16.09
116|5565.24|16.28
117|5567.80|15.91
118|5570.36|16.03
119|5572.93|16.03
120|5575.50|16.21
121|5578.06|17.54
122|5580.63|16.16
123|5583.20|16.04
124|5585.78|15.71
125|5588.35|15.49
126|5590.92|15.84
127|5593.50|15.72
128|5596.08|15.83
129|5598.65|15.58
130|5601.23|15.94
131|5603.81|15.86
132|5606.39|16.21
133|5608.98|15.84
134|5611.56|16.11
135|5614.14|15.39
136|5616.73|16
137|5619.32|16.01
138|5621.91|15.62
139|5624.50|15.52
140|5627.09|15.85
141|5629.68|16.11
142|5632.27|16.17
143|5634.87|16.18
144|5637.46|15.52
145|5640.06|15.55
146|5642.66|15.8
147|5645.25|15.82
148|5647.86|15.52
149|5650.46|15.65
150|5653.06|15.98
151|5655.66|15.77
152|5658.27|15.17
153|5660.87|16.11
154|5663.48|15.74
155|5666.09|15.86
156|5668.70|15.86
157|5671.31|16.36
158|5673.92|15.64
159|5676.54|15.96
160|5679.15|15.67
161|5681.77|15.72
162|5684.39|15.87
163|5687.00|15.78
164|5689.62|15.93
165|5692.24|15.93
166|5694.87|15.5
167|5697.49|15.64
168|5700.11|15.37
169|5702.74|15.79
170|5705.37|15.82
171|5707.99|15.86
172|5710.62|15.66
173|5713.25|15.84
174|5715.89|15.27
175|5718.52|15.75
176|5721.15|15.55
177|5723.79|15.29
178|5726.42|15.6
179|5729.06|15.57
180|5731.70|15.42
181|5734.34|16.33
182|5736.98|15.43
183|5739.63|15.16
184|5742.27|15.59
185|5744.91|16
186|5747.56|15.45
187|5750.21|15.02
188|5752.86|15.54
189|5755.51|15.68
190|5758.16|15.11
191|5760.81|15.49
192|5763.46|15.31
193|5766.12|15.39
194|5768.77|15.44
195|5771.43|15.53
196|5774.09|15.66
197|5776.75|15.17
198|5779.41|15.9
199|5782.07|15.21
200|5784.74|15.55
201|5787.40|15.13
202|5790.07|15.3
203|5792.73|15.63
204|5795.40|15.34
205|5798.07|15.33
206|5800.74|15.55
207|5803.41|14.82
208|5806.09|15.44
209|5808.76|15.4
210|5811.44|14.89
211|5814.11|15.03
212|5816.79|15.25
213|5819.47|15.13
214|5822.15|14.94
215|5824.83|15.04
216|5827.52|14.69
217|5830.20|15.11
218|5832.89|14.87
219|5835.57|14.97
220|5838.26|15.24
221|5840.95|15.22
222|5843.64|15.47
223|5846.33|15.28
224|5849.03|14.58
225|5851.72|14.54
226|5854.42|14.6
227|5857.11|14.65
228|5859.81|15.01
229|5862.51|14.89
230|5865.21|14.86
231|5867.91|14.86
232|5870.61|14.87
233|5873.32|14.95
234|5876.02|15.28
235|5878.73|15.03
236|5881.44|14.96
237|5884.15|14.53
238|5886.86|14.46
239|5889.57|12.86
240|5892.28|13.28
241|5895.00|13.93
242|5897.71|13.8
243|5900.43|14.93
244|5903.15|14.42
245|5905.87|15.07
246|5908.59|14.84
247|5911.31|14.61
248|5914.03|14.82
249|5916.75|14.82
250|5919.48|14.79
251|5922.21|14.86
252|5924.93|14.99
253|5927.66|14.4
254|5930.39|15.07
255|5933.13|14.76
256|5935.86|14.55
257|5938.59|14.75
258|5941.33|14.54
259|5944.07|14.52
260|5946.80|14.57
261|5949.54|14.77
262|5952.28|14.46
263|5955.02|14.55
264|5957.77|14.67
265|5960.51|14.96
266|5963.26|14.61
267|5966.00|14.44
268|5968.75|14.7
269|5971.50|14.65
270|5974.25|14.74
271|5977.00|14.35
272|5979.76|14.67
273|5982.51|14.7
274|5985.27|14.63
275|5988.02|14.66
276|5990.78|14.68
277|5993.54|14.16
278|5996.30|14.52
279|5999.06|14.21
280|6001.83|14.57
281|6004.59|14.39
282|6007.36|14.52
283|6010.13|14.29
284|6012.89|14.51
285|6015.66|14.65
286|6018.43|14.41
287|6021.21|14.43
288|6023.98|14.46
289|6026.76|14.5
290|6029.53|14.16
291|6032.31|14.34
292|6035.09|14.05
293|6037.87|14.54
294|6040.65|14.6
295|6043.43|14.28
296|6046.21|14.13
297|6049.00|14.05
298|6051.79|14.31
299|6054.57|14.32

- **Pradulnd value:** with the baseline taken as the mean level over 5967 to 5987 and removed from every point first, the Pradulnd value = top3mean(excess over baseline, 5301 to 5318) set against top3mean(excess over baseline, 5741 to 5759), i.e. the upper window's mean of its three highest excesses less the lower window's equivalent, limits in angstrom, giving -1.4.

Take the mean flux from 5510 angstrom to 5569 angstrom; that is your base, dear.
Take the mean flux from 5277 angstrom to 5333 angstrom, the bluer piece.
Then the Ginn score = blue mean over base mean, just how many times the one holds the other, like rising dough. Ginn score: 1.05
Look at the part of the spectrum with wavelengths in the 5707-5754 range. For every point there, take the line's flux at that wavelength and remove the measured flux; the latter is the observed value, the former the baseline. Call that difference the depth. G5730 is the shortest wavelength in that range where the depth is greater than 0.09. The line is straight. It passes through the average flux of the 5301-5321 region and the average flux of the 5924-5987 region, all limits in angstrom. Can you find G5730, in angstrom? 5715.89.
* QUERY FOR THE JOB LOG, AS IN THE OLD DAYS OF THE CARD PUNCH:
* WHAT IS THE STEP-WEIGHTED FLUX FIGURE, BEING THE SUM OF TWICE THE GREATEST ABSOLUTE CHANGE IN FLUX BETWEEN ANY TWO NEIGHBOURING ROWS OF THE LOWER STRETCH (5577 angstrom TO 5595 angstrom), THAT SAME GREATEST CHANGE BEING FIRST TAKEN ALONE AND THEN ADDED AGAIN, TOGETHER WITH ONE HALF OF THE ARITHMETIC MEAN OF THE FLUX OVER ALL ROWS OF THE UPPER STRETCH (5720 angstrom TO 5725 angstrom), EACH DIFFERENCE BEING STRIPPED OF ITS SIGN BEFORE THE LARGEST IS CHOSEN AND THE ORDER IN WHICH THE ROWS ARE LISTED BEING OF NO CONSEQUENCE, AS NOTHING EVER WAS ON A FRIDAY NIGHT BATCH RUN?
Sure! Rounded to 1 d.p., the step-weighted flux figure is 10.5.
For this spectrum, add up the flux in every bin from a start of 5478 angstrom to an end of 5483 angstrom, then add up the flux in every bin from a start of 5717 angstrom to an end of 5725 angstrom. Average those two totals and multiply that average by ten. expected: 400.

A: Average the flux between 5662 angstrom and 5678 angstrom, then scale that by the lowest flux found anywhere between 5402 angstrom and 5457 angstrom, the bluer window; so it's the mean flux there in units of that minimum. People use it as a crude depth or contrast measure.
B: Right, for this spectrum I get 1.005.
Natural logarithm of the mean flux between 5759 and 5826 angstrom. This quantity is 2.73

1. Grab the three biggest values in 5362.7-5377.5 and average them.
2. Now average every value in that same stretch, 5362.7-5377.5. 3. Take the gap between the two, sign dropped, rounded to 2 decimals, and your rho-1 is 0.22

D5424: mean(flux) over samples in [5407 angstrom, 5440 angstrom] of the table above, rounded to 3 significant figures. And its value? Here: 16.4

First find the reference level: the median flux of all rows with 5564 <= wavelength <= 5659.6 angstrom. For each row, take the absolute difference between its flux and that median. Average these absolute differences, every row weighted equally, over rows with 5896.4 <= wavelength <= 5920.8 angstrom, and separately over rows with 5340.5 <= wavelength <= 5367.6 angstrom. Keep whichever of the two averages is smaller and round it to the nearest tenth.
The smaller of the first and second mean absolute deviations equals 1.0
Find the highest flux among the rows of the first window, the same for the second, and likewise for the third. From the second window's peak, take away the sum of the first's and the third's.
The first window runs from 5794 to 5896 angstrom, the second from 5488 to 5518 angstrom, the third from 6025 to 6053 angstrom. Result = -13.4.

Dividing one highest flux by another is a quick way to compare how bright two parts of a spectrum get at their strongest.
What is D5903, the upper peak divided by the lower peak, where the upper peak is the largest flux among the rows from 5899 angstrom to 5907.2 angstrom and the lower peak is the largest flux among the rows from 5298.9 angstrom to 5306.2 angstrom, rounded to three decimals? 0.878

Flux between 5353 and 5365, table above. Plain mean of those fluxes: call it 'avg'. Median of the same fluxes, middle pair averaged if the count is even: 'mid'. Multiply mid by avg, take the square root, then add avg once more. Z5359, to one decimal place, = 33.4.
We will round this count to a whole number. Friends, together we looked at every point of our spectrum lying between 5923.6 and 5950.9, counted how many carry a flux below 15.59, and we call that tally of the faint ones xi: 10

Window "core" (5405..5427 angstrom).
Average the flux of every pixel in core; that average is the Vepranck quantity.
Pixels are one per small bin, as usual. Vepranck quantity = 16.4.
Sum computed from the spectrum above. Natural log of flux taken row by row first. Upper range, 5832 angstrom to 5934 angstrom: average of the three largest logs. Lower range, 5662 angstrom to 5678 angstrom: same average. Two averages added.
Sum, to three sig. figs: 5.51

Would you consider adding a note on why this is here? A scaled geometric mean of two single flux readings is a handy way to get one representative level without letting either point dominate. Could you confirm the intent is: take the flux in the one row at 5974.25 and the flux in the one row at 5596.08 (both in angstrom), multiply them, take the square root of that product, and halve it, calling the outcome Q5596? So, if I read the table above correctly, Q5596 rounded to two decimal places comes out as 7.64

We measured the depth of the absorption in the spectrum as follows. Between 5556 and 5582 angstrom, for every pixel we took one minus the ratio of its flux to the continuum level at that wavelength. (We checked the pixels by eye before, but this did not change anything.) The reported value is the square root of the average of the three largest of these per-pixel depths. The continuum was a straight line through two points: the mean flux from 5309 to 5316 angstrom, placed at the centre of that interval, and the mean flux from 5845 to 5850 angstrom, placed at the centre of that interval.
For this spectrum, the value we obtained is 0.08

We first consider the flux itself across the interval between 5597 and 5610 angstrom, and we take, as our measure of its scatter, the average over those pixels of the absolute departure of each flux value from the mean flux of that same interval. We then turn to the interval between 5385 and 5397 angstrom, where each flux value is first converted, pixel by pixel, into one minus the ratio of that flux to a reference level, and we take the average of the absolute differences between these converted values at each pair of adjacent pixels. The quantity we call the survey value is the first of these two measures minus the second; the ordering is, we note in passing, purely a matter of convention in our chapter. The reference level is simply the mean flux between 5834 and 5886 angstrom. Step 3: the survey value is 0.14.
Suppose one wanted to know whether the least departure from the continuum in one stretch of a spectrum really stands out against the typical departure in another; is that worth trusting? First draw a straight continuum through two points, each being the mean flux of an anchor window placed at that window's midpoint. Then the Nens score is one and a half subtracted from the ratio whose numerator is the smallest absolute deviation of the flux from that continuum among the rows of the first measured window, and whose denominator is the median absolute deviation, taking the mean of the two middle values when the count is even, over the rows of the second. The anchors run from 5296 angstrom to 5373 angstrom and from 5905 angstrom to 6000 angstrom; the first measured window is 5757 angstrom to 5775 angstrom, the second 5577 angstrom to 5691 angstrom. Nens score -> -1.49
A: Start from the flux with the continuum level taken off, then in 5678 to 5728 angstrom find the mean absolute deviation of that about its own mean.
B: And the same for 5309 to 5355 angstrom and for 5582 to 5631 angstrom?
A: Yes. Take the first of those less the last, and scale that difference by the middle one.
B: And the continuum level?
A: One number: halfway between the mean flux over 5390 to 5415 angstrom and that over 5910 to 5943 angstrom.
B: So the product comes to -0.01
